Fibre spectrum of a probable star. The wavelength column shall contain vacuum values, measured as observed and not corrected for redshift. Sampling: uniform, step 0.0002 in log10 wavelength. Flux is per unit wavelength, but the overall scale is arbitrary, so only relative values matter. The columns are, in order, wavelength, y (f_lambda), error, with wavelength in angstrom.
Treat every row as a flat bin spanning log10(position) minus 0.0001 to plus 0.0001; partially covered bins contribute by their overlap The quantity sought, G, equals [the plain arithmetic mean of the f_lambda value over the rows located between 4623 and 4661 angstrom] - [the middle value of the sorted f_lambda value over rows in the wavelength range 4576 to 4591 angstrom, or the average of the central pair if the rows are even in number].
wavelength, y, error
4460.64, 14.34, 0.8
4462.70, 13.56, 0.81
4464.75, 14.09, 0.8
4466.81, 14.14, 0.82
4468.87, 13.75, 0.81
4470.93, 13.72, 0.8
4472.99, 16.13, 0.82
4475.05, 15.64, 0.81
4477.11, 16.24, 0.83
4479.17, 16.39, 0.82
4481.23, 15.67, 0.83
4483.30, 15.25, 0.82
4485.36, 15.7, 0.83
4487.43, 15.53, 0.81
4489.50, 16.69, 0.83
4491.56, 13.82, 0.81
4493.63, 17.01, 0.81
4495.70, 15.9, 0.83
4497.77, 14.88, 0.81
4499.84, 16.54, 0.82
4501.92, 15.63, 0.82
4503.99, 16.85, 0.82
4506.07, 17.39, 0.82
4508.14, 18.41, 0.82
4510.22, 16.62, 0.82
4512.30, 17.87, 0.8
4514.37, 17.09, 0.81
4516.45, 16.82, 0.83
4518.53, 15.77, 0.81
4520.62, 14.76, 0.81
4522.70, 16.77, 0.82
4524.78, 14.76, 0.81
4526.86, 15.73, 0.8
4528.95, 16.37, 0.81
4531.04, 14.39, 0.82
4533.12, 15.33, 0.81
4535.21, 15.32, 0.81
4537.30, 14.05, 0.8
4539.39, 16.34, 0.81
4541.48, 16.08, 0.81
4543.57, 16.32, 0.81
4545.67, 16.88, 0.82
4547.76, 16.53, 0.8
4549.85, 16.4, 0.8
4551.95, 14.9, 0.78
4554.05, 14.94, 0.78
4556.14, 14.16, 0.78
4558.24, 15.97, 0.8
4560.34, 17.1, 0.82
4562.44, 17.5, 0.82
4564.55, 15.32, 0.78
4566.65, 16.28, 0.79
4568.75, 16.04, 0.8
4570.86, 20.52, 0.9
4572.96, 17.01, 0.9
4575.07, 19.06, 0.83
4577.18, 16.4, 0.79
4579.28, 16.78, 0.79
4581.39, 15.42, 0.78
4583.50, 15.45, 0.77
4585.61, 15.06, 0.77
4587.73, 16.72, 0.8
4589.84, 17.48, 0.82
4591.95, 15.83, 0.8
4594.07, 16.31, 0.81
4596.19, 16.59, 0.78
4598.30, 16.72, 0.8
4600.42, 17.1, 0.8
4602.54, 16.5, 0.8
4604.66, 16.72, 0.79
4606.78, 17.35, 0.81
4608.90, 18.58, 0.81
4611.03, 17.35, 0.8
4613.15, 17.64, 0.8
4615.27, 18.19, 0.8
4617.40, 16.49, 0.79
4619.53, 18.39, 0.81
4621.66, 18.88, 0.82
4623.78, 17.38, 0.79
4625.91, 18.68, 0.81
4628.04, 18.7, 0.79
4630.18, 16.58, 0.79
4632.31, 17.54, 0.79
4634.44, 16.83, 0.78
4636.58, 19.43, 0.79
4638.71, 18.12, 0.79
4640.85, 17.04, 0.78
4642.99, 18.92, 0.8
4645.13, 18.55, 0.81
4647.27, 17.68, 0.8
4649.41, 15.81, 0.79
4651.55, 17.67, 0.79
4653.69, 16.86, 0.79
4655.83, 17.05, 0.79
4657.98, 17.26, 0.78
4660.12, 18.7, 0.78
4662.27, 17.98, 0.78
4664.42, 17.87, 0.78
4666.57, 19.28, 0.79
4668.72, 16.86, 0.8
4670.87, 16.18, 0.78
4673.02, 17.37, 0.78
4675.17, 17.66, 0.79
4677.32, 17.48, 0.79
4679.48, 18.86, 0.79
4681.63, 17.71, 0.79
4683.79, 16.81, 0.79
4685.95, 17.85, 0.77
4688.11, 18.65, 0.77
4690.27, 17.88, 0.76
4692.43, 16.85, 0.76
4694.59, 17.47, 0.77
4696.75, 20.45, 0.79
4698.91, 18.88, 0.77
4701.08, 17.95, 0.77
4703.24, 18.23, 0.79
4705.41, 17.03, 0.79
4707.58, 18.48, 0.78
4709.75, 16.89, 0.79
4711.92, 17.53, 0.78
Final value 1.3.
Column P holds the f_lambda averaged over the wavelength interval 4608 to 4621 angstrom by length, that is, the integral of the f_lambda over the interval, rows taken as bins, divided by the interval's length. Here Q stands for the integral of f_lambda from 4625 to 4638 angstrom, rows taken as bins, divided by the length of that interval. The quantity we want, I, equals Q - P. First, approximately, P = 17.8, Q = 18.0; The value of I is 0.2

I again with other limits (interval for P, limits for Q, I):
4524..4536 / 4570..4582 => 2.2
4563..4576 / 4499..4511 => -0.4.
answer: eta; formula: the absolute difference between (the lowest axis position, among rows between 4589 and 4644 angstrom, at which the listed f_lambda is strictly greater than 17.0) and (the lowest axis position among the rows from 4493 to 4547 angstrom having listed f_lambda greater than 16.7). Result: 96.2 angstrom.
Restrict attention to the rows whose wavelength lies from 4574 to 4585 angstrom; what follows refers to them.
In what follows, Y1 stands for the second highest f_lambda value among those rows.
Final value 16.78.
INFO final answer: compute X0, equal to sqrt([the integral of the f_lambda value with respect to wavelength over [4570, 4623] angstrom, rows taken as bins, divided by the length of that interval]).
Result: 4.14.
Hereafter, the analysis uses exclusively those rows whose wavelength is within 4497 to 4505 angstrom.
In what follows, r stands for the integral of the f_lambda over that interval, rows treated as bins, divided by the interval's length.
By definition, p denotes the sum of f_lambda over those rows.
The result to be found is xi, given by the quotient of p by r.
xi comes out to 3.99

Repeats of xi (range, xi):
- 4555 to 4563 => 4.02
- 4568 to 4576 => 3.99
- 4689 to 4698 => 3.99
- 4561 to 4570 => 3.97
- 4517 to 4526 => 3.98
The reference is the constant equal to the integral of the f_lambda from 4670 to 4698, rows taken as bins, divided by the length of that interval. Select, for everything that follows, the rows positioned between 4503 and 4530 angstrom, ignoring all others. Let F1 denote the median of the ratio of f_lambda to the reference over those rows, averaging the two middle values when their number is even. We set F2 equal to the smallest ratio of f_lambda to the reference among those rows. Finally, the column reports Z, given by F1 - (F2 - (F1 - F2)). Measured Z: 0.226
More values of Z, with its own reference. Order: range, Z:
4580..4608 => 0.172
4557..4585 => 0.121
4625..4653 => 0.210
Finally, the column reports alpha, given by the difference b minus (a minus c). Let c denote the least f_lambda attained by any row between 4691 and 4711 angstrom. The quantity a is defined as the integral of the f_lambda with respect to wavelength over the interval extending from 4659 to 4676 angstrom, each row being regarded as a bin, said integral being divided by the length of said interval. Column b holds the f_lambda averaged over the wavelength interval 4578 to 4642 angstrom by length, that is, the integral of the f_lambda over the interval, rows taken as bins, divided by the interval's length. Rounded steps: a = 17.7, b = 17.2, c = 16.85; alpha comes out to 16.3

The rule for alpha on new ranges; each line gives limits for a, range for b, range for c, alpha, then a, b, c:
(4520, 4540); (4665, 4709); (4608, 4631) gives 19.0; 15.4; 17.9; 16.49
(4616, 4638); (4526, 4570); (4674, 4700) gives 14.7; 17.9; 15.8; 16.81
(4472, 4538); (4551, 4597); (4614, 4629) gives 16.9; 16.0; 16.4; 16.49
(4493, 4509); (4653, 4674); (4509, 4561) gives 15.1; 16.5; 17.6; 14.05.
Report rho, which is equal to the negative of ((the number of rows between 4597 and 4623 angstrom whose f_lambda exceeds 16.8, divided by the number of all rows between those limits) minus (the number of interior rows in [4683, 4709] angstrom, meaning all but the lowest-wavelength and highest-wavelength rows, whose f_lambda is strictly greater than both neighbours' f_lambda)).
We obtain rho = 2.3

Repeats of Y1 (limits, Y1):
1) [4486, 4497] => 16.69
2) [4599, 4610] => 17.35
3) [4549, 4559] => 15.97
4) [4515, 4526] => 16.77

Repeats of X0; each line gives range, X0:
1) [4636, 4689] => 4.21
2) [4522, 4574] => 4.00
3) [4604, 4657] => 4.21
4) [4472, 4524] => 4.03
